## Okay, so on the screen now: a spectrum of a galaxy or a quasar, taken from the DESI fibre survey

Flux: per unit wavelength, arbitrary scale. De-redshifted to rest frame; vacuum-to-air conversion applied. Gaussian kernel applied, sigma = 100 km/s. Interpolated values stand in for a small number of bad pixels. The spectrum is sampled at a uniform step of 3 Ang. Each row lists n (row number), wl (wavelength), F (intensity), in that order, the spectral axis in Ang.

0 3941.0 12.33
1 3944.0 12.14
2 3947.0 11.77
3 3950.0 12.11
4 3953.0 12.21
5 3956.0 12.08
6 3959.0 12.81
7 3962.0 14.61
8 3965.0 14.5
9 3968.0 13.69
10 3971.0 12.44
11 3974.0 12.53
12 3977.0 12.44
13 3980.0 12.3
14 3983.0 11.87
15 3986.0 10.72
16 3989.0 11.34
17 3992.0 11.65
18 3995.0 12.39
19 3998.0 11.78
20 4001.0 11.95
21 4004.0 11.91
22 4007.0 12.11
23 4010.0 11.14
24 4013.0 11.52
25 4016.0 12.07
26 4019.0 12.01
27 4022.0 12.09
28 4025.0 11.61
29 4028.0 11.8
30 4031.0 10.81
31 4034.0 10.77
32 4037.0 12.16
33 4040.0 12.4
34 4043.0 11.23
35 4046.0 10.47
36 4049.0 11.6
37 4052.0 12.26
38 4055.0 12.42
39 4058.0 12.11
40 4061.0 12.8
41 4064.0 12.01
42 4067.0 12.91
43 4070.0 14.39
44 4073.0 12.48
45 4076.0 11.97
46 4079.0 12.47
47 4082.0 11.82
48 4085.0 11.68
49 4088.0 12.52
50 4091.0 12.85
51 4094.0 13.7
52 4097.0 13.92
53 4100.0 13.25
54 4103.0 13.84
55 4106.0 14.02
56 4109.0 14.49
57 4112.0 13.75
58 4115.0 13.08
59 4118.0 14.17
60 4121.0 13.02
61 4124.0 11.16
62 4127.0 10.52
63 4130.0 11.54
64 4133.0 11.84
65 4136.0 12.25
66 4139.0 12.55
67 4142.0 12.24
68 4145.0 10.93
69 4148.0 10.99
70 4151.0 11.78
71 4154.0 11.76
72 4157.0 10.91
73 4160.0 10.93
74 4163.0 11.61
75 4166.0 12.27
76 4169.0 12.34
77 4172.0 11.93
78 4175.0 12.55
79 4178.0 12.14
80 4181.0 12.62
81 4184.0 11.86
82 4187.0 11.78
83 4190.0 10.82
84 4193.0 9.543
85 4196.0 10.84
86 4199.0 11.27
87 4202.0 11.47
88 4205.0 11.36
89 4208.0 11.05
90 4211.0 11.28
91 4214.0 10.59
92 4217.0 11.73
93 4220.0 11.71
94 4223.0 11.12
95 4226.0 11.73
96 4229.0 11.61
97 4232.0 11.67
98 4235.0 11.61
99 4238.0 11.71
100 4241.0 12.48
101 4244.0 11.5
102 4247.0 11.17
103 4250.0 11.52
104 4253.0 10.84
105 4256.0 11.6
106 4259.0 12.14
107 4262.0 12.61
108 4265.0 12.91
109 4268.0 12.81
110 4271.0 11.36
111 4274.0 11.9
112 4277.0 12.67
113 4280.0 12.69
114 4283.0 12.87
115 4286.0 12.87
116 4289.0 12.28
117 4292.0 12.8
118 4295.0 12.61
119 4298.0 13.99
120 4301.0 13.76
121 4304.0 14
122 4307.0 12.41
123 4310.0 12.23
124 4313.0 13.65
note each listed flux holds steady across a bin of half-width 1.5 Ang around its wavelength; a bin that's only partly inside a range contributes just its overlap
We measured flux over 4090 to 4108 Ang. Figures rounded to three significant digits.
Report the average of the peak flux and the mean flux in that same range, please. 13.8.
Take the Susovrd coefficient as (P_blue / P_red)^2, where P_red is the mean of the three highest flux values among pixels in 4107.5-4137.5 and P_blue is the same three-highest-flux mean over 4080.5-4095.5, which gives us 0.8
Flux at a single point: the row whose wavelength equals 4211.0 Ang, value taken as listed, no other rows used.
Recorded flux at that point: 11.28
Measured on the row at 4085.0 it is 11.68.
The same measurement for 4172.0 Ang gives 11.93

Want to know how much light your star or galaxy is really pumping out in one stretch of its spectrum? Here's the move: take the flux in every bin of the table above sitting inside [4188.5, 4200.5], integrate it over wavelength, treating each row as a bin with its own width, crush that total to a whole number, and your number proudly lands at 127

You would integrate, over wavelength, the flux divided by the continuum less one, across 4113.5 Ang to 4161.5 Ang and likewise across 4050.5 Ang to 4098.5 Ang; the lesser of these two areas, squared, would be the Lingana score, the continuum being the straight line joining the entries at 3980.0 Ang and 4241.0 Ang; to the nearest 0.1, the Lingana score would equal 4.6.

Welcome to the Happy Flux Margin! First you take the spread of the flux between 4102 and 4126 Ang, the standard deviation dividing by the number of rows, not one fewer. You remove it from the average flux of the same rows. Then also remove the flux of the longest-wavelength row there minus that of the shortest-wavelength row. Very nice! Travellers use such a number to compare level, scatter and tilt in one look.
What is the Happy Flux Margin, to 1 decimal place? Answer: 15.1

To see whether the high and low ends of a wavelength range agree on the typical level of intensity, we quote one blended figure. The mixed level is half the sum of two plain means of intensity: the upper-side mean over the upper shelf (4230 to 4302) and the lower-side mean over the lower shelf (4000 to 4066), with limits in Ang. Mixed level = 12.0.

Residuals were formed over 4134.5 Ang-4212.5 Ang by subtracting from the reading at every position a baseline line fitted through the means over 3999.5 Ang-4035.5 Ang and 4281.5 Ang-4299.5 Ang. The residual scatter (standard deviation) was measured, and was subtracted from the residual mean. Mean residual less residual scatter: -1.5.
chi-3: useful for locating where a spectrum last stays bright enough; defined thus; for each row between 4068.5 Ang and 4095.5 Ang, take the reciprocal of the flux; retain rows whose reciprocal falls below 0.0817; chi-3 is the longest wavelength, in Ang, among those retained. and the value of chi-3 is 4094.0 Ang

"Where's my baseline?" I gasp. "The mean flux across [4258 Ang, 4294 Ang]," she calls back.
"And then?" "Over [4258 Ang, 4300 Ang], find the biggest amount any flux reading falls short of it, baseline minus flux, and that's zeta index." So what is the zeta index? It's 1.1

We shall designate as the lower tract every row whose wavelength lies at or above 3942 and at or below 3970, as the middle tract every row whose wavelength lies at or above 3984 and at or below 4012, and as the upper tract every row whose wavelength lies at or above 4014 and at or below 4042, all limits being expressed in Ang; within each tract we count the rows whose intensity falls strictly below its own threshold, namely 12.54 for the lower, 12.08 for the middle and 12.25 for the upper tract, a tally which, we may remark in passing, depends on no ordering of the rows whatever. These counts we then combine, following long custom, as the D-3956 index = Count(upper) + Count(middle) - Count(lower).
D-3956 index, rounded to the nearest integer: 10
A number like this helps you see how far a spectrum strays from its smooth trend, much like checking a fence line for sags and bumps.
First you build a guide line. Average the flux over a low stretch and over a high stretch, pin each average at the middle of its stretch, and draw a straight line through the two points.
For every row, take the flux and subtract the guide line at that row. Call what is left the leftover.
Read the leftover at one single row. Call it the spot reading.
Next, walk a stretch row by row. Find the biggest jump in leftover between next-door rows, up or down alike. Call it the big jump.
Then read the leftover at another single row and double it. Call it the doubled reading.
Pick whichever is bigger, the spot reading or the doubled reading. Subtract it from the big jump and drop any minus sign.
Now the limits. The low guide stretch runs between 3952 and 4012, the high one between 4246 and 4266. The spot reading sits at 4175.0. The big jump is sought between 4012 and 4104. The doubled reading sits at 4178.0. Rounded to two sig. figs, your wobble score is 1.3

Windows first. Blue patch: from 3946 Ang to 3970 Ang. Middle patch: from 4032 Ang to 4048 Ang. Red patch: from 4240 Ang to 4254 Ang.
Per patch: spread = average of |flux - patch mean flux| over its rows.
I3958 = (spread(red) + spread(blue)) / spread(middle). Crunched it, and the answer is 2.0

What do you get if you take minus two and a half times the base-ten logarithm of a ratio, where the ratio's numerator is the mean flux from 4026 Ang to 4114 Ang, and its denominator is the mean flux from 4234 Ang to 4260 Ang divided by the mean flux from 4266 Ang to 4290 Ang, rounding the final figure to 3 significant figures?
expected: -2.82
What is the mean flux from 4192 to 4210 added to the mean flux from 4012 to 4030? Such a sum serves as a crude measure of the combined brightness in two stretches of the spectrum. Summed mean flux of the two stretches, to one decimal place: 22.8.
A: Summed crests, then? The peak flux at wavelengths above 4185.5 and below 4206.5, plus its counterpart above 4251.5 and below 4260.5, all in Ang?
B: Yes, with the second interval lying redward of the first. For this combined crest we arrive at 23.9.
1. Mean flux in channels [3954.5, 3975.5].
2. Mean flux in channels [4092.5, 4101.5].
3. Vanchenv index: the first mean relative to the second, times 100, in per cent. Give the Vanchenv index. 97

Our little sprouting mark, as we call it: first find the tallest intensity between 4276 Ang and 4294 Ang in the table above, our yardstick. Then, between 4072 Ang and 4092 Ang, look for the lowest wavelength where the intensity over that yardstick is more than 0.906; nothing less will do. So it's 4073.0 Ang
